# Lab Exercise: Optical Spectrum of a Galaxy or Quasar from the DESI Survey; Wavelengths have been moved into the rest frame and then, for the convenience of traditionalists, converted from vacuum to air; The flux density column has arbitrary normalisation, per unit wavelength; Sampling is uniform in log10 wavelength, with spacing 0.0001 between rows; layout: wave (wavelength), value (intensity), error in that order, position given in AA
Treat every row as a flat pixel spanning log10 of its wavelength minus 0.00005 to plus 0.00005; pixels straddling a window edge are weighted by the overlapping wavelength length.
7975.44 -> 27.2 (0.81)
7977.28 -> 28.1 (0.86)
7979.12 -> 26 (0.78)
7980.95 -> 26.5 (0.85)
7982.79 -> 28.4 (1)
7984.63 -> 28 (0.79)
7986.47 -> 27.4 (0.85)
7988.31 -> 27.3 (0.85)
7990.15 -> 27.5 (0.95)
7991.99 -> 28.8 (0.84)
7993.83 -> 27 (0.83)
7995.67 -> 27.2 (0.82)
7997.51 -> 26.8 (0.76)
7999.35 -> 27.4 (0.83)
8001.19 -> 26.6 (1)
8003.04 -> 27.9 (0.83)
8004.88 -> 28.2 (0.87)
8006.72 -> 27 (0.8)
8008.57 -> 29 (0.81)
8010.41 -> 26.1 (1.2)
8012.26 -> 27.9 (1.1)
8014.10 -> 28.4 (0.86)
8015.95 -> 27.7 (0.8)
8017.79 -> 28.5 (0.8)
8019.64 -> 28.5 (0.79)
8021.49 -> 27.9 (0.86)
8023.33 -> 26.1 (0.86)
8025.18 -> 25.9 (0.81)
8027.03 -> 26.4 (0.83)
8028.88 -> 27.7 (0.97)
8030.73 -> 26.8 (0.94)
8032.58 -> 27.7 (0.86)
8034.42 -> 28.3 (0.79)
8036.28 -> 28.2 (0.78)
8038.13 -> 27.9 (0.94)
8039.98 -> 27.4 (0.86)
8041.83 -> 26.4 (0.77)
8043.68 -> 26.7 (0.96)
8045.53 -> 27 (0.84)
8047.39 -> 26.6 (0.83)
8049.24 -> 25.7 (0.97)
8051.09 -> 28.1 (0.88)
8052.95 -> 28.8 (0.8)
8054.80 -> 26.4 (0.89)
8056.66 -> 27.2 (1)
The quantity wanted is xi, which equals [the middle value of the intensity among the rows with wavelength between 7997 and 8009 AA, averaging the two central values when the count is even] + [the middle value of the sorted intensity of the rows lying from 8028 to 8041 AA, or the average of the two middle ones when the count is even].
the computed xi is 55.1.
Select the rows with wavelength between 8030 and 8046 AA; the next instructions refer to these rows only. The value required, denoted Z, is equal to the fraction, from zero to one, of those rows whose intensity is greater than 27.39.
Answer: 0.56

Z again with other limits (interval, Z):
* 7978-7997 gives 0.50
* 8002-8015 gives 0.71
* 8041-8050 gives 0.00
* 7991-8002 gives 0.33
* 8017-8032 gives 0.50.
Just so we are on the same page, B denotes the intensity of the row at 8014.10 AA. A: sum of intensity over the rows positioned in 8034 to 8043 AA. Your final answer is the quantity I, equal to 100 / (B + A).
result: 0.600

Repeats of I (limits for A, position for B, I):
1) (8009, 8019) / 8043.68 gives 0.605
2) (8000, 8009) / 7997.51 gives 0.604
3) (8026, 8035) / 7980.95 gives 0.612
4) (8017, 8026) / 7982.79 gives 0.605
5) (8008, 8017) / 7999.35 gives 0.601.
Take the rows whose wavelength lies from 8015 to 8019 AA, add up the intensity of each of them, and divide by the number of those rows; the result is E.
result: 28.1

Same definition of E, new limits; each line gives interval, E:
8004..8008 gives 27.6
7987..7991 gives 27.4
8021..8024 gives 27.0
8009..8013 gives 27.0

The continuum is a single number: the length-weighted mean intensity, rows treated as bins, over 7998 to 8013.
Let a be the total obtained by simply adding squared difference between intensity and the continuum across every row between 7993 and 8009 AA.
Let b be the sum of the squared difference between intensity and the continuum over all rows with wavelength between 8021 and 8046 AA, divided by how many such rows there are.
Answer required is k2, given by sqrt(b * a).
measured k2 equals 1.8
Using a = 4.8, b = 0.7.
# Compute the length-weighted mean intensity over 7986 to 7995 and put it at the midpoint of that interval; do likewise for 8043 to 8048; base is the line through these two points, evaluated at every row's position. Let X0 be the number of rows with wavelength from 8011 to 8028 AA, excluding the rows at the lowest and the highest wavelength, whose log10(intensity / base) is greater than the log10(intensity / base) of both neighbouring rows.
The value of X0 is 2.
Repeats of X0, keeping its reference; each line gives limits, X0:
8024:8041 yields 2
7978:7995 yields 2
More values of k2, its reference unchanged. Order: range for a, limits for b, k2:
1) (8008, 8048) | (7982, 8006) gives 2.7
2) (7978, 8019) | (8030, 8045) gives 2.6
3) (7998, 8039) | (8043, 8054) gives 4.4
